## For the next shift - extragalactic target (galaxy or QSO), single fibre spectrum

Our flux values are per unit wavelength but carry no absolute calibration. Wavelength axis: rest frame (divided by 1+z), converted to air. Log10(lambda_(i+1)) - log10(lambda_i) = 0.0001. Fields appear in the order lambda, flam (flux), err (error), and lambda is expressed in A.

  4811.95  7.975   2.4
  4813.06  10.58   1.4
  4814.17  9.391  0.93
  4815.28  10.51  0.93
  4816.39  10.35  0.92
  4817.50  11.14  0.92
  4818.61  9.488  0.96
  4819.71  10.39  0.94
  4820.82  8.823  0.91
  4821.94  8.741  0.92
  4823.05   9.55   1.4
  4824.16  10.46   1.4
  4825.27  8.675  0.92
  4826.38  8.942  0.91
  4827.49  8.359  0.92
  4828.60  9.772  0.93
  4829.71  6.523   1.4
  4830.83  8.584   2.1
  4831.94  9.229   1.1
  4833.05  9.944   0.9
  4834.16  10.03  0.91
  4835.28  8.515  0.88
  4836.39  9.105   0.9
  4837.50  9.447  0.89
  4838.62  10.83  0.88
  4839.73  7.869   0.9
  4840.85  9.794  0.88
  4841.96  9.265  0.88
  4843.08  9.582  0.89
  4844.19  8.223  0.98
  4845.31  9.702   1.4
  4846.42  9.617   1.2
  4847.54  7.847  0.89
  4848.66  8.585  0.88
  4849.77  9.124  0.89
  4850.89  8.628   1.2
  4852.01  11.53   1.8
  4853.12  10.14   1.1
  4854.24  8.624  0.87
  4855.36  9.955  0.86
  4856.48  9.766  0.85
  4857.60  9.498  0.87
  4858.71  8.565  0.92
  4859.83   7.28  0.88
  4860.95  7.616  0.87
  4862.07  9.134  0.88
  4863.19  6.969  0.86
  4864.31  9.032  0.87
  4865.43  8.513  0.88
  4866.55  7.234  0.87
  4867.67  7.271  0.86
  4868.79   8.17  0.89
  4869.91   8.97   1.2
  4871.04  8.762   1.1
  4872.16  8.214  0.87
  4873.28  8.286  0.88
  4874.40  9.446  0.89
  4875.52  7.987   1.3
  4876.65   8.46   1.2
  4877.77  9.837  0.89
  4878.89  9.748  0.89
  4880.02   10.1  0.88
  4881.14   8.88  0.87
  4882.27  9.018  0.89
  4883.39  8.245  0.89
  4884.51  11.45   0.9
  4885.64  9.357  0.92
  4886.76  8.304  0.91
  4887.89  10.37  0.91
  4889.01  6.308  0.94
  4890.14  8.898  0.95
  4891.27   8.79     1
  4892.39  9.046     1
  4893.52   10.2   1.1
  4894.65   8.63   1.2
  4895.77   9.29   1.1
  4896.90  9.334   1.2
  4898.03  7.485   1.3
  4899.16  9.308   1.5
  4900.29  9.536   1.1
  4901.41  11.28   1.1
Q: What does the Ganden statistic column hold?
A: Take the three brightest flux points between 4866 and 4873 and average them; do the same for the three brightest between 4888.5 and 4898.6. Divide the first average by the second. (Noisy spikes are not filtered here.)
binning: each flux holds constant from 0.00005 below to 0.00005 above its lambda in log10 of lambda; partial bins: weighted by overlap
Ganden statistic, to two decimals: 0.90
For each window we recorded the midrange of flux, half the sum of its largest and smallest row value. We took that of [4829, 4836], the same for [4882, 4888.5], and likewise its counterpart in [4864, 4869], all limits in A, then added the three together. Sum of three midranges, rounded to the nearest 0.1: 26.3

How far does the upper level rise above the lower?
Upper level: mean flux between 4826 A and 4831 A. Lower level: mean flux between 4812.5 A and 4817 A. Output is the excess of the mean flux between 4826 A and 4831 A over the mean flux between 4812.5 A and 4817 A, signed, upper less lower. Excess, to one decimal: -1.8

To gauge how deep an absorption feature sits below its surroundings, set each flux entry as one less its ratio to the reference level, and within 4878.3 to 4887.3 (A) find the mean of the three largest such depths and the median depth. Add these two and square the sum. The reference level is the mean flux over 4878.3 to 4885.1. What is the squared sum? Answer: 0.02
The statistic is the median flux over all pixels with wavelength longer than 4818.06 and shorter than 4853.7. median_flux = 9.25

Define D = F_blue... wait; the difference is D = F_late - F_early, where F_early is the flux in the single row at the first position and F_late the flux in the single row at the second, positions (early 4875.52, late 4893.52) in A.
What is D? 2.2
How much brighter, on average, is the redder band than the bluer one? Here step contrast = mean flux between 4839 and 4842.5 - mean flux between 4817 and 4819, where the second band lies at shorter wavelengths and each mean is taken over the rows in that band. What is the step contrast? -1.3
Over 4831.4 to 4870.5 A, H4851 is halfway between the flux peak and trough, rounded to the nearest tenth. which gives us 9.2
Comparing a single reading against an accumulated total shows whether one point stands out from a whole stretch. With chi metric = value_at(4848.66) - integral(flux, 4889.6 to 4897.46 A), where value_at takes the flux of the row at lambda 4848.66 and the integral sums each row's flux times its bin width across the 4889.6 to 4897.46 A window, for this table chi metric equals -64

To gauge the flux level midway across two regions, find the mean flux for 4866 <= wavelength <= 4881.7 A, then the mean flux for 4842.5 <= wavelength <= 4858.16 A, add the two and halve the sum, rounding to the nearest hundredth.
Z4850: 9.01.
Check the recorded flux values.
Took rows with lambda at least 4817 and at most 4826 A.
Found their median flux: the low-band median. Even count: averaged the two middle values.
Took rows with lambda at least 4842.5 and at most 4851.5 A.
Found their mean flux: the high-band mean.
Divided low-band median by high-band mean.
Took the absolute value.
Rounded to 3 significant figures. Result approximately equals 1.07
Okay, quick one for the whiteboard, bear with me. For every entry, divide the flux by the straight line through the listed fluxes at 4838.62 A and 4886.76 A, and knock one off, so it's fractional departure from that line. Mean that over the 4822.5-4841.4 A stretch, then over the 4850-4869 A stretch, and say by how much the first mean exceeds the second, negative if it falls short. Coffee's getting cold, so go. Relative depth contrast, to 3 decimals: -0.074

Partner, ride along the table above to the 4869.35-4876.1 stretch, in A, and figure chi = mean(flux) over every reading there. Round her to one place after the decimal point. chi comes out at 8.6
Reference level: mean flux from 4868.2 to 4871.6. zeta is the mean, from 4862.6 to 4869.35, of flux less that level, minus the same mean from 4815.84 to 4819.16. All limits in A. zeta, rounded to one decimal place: -2.5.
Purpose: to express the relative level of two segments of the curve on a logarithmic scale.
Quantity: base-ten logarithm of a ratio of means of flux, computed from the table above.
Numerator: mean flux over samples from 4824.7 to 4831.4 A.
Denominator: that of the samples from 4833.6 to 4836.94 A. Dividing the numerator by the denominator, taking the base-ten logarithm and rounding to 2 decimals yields -0.04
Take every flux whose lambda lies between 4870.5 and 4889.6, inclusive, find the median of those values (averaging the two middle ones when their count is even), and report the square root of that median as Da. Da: 2.98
